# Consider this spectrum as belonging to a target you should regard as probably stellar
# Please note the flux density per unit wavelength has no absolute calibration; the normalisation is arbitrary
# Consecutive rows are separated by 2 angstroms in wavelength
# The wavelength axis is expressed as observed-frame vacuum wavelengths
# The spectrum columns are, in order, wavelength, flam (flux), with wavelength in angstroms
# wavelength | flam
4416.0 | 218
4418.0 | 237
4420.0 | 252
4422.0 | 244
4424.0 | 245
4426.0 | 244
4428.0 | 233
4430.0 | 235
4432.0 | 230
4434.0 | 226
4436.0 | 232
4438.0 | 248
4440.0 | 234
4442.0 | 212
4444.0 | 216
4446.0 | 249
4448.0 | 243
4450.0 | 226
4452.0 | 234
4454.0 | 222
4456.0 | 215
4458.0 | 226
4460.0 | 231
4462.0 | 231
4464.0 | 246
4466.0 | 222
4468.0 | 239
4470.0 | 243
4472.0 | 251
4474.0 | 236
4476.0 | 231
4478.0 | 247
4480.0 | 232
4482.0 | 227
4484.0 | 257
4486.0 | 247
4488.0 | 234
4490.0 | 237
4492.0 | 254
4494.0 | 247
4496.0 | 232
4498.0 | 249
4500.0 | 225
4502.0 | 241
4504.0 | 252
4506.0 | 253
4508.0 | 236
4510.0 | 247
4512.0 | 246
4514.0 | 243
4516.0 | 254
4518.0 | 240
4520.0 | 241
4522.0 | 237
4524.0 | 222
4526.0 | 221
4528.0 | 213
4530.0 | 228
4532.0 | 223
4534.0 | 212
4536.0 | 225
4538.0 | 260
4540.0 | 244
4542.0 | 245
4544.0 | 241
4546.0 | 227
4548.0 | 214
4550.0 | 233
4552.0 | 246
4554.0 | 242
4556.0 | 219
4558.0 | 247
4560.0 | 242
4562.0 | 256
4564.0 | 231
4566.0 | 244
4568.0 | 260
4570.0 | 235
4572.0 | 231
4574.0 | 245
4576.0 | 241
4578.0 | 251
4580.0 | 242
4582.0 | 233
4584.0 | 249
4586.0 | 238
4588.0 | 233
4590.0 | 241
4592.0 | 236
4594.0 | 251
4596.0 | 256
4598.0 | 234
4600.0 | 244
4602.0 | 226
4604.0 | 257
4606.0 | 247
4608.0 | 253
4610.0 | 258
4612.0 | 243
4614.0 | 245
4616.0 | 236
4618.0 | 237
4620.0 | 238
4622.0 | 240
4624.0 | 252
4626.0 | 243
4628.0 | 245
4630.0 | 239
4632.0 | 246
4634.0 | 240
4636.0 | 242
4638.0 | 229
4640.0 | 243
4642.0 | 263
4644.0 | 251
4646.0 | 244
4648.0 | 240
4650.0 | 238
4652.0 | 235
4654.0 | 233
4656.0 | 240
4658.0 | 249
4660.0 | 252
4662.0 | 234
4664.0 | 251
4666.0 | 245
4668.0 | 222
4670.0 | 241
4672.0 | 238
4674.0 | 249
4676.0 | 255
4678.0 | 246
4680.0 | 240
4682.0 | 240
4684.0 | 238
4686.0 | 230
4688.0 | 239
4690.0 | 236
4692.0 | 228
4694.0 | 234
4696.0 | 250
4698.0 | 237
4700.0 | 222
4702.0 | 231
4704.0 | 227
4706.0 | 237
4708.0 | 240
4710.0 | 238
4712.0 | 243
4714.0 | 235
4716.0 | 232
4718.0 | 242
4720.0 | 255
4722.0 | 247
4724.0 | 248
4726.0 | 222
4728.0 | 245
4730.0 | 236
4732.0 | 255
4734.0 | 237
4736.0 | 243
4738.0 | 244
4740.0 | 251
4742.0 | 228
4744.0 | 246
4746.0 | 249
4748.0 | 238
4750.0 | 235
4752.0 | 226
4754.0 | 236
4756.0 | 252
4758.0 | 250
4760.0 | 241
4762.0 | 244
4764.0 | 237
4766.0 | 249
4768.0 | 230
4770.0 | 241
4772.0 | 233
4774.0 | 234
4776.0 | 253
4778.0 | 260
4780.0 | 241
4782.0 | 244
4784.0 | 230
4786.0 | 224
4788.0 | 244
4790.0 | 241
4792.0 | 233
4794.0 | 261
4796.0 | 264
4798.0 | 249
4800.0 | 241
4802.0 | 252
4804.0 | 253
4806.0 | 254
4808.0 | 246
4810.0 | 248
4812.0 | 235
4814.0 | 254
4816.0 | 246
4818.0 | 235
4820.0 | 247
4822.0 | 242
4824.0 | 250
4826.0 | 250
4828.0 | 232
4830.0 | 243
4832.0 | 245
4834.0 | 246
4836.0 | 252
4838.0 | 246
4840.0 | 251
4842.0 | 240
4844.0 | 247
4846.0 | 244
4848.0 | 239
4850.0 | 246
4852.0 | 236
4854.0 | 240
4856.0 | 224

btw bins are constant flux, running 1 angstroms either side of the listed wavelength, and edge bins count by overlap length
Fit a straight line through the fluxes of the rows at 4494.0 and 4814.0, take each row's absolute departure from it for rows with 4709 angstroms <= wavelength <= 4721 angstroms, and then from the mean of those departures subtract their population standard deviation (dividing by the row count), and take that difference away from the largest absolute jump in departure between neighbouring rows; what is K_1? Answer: 3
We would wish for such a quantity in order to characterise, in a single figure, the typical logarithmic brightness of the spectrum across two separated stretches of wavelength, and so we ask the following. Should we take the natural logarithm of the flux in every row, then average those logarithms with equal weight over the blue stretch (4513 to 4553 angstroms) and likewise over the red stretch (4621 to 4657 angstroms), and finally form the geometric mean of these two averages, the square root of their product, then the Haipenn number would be 5.471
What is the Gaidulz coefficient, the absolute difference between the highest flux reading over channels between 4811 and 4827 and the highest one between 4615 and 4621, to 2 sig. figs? 16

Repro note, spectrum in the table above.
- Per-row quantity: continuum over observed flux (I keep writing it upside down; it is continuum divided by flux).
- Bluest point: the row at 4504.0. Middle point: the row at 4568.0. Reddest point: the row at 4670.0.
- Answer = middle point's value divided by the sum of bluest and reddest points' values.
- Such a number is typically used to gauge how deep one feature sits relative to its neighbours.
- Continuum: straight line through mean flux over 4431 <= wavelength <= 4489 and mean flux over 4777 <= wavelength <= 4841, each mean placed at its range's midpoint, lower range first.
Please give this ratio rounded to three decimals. 0.472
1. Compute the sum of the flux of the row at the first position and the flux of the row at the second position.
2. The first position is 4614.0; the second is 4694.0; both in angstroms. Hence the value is 479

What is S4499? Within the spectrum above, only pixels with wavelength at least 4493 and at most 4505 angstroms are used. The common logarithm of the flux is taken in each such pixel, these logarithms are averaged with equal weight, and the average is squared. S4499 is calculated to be 5.67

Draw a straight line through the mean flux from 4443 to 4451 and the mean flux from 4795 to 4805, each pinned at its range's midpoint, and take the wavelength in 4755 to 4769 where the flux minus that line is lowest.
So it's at 4768.0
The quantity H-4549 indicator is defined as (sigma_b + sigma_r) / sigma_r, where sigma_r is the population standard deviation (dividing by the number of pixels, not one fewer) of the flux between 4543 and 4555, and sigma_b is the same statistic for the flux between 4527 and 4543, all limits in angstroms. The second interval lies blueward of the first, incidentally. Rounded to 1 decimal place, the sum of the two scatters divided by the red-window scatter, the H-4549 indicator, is 2.5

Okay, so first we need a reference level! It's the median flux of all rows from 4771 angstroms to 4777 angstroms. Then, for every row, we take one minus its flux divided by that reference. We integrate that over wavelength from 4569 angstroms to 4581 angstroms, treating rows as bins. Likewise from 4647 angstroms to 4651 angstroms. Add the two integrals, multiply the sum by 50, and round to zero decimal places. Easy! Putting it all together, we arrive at -22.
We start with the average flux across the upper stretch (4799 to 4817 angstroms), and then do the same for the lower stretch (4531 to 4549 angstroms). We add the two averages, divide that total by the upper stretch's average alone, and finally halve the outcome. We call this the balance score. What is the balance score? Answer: 0.97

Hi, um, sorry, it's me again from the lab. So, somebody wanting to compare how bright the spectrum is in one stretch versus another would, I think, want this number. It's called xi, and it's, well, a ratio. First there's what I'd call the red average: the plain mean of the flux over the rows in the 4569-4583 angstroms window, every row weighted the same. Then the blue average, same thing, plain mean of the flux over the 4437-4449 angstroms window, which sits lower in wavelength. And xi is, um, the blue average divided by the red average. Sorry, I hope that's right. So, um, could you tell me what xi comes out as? 0.97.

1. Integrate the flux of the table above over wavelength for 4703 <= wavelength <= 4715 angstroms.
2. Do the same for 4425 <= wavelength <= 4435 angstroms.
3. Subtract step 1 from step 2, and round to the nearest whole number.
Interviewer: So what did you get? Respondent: -504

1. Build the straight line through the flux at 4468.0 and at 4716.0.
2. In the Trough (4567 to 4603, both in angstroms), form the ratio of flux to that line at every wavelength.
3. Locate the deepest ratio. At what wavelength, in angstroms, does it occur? 4602.0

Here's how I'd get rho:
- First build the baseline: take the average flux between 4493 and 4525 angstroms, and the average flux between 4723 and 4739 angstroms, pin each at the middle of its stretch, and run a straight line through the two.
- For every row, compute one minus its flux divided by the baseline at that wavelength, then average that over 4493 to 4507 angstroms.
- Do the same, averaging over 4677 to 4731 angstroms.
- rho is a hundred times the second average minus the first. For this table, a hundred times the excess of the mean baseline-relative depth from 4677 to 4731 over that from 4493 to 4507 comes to 2.0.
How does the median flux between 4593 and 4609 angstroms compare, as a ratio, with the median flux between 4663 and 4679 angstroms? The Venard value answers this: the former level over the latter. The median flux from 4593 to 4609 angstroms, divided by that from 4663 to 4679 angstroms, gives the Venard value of 1.01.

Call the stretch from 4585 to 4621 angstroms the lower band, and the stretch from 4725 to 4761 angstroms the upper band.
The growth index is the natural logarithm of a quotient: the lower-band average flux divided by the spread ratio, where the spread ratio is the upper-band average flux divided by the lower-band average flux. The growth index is 5.50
